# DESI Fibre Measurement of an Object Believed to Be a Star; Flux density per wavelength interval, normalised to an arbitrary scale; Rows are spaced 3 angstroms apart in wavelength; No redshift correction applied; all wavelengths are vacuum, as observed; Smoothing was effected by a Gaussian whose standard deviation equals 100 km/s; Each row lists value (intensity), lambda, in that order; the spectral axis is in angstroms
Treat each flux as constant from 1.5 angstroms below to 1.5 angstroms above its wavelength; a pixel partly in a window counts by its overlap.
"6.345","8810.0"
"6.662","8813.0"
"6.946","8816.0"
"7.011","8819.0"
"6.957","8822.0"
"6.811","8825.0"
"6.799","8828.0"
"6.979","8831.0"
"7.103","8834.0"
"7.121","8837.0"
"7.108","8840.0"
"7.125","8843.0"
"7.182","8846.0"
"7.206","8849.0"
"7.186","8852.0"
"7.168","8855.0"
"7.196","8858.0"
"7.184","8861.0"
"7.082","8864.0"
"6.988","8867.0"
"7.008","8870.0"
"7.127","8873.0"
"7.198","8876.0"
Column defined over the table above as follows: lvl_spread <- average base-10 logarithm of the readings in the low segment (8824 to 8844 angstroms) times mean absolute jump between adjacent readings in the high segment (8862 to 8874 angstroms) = 0.066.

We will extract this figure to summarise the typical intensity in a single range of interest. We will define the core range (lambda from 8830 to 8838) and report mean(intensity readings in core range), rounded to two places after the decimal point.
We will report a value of 7.07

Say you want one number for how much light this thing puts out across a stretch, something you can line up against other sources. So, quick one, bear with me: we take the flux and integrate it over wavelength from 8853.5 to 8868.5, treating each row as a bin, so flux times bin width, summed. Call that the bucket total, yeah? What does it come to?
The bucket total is 107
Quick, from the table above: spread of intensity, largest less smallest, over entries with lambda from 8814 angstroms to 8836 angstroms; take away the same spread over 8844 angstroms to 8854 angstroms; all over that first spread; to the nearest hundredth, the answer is 0.92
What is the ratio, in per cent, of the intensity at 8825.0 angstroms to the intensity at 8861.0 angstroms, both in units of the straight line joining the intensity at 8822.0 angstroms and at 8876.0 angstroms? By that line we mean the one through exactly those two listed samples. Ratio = 97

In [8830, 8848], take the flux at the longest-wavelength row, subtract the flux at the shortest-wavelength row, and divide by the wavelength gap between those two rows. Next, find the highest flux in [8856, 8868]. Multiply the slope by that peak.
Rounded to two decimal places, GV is 0.10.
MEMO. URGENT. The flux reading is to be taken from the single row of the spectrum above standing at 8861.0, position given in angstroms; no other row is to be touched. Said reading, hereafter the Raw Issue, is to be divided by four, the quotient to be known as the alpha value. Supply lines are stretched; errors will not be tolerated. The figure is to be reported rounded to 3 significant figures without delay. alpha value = 1.80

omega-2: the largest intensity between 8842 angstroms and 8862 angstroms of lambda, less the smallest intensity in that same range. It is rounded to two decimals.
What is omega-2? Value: 0.08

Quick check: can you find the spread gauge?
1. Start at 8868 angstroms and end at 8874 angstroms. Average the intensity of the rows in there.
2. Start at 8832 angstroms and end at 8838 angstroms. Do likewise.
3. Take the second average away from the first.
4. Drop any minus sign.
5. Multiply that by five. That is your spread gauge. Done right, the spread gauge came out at 0.22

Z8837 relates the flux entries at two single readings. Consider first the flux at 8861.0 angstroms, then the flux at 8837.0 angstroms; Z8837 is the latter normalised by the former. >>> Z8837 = 0.991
